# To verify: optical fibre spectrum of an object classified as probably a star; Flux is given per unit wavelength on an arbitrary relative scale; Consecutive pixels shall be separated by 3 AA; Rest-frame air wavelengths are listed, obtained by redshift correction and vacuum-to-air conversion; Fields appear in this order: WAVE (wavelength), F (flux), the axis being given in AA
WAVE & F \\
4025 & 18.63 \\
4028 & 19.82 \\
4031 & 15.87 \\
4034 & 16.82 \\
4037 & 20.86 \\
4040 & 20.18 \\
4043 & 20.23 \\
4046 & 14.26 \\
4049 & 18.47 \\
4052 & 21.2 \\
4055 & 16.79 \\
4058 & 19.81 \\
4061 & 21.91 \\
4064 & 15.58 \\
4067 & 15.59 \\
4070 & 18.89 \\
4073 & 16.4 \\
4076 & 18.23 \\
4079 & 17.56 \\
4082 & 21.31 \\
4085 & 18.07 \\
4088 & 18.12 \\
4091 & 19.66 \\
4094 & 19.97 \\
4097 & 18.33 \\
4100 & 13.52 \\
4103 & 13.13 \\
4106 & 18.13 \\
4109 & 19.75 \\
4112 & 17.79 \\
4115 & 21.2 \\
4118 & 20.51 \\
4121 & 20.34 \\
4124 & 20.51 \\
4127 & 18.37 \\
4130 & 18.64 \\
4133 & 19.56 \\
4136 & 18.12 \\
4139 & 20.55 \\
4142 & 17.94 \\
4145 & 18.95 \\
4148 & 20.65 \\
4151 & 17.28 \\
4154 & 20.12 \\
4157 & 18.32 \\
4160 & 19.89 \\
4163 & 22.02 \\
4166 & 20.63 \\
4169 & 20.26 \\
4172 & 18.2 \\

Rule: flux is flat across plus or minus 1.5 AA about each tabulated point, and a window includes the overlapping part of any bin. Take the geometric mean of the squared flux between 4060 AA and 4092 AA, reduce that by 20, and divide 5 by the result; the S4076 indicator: 0.0161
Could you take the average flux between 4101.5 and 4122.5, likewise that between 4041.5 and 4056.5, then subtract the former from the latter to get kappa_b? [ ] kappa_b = -0.5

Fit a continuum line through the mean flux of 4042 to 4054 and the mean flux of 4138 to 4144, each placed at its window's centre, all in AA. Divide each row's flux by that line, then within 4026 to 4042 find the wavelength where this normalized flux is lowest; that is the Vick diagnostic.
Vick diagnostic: 4031 AA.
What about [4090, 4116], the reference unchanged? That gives 4103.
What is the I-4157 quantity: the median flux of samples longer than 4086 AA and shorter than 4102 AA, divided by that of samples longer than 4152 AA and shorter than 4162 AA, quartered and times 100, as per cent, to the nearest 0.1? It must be 23.0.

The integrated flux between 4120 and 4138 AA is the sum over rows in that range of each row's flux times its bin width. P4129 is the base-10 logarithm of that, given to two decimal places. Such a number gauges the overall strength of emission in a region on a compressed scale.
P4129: 2.54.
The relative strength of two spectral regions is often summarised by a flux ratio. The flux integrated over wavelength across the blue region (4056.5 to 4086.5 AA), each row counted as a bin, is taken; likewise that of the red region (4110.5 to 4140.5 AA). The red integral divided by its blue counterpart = 1.07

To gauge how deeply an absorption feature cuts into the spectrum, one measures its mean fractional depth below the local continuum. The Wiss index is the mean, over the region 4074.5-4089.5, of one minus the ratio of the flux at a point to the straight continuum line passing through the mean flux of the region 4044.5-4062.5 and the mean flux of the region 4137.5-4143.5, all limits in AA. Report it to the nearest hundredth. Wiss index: 0.01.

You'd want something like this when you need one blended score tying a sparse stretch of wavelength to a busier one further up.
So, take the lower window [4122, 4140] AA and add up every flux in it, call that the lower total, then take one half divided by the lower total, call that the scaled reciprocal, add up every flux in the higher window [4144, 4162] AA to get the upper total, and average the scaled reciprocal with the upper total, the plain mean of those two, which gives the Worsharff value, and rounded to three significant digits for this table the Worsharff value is 57.6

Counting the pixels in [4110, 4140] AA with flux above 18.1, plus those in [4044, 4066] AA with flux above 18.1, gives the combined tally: 13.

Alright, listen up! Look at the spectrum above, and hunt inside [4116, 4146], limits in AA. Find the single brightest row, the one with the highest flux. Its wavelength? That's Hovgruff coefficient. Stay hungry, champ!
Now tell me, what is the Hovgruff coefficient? 4139 AA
